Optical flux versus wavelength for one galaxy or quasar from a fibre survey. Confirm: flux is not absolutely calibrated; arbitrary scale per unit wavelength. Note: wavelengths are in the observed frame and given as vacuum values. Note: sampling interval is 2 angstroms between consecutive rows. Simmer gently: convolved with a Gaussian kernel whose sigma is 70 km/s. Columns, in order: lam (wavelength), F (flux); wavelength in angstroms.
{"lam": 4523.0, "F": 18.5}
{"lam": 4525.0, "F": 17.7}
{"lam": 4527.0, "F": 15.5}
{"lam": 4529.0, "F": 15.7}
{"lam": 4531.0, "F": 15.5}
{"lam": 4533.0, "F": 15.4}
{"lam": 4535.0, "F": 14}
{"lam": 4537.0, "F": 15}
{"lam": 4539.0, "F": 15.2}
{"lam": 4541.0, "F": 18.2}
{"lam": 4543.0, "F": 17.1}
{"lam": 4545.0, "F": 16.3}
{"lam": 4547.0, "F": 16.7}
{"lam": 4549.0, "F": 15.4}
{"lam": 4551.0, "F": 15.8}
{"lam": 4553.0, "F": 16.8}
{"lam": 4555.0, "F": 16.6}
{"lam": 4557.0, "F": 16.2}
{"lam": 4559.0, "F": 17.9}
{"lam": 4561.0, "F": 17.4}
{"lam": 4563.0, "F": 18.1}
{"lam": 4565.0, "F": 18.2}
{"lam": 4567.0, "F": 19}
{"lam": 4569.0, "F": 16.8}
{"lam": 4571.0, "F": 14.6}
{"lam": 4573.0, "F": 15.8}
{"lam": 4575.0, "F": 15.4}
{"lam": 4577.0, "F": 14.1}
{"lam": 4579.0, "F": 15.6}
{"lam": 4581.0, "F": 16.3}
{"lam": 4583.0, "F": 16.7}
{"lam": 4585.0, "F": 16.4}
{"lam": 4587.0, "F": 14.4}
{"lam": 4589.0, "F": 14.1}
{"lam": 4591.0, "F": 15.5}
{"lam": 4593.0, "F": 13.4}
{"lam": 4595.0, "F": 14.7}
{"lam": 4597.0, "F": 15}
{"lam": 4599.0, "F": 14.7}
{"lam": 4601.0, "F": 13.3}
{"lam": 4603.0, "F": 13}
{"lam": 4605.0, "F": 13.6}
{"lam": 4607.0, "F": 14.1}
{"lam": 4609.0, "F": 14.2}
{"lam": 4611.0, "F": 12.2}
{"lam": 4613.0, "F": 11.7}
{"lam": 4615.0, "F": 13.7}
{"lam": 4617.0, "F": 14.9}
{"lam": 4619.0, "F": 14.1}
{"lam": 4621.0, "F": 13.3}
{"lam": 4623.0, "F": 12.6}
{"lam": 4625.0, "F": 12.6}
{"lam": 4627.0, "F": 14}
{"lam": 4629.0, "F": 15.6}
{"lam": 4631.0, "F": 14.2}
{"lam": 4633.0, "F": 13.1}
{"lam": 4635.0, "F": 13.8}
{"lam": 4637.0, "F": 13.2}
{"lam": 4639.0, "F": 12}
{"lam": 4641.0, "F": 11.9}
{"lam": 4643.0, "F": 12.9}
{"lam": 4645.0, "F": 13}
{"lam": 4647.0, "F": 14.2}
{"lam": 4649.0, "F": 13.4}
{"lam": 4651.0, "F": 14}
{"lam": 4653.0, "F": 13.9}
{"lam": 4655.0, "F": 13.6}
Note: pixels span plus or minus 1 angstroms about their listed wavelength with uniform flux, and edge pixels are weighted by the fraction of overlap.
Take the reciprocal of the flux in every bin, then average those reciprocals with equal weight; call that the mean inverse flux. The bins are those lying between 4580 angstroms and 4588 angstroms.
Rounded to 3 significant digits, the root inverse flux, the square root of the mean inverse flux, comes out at 0.251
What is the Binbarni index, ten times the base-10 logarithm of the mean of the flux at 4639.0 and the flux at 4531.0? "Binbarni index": 11.38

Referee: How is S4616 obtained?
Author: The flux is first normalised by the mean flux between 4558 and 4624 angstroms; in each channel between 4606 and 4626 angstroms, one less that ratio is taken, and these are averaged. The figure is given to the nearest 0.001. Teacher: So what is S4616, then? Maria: 0.110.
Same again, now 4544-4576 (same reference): -0.113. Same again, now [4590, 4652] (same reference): 0.092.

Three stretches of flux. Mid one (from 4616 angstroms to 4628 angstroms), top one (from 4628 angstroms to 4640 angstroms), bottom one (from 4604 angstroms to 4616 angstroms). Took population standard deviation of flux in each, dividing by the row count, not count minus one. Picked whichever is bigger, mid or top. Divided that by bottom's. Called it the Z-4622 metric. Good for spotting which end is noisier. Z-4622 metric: 1.2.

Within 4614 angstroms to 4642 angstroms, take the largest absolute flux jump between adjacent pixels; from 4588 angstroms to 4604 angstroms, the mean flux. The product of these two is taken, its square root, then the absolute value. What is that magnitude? 4.77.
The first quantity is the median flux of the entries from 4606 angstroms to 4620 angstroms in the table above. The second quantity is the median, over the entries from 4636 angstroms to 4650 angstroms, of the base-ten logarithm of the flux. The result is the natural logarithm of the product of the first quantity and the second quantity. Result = 2.75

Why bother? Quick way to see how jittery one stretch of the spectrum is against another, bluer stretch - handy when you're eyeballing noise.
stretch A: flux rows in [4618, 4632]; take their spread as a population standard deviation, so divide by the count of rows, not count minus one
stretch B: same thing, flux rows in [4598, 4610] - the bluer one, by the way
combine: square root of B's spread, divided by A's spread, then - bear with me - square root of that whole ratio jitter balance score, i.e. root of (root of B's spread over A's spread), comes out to 0.88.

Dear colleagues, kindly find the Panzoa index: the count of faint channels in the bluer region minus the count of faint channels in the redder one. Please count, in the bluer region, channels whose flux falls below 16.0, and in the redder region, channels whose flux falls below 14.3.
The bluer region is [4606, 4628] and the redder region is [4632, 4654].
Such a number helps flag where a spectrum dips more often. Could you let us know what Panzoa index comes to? 0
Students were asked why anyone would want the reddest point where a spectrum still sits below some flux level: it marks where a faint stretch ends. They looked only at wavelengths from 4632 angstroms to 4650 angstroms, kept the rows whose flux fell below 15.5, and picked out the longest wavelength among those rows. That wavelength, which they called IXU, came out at 4649.0 angstroms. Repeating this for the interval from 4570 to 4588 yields 4587.0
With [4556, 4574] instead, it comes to 4571.0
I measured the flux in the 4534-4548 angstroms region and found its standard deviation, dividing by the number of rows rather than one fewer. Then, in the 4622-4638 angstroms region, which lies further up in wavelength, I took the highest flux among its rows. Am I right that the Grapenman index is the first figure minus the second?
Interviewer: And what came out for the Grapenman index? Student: -14.28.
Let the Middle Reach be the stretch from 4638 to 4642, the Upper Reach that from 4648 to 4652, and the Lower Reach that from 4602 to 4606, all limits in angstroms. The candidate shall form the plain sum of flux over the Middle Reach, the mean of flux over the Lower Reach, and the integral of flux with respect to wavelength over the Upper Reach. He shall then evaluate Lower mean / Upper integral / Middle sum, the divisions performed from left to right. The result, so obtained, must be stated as 0.0102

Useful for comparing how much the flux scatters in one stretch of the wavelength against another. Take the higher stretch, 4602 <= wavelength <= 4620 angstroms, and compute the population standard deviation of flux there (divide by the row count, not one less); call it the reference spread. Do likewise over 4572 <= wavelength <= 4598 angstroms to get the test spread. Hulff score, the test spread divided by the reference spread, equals 1.00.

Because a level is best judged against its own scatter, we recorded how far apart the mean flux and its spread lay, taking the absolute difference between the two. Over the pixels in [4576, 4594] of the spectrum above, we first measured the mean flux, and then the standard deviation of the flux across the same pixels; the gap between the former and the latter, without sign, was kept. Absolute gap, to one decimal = 14.0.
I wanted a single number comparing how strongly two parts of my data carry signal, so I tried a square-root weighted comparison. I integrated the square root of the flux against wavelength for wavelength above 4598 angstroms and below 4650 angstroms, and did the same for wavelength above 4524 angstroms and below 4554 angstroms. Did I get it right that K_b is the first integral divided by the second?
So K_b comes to 1.6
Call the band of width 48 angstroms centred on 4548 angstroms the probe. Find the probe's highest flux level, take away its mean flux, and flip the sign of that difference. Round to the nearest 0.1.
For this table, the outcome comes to -2.5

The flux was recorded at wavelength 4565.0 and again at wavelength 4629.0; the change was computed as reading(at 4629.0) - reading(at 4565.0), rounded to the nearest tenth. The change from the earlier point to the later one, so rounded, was -2.6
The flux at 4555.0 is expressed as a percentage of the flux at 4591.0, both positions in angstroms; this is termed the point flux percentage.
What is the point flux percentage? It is 107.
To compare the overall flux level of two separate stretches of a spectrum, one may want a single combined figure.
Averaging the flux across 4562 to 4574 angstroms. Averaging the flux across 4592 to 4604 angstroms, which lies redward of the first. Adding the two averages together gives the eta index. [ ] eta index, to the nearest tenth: 31.1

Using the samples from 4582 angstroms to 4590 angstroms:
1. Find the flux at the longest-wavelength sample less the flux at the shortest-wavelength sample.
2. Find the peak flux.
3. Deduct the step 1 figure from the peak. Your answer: 19.3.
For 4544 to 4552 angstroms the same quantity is 17.2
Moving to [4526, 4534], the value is 15.8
